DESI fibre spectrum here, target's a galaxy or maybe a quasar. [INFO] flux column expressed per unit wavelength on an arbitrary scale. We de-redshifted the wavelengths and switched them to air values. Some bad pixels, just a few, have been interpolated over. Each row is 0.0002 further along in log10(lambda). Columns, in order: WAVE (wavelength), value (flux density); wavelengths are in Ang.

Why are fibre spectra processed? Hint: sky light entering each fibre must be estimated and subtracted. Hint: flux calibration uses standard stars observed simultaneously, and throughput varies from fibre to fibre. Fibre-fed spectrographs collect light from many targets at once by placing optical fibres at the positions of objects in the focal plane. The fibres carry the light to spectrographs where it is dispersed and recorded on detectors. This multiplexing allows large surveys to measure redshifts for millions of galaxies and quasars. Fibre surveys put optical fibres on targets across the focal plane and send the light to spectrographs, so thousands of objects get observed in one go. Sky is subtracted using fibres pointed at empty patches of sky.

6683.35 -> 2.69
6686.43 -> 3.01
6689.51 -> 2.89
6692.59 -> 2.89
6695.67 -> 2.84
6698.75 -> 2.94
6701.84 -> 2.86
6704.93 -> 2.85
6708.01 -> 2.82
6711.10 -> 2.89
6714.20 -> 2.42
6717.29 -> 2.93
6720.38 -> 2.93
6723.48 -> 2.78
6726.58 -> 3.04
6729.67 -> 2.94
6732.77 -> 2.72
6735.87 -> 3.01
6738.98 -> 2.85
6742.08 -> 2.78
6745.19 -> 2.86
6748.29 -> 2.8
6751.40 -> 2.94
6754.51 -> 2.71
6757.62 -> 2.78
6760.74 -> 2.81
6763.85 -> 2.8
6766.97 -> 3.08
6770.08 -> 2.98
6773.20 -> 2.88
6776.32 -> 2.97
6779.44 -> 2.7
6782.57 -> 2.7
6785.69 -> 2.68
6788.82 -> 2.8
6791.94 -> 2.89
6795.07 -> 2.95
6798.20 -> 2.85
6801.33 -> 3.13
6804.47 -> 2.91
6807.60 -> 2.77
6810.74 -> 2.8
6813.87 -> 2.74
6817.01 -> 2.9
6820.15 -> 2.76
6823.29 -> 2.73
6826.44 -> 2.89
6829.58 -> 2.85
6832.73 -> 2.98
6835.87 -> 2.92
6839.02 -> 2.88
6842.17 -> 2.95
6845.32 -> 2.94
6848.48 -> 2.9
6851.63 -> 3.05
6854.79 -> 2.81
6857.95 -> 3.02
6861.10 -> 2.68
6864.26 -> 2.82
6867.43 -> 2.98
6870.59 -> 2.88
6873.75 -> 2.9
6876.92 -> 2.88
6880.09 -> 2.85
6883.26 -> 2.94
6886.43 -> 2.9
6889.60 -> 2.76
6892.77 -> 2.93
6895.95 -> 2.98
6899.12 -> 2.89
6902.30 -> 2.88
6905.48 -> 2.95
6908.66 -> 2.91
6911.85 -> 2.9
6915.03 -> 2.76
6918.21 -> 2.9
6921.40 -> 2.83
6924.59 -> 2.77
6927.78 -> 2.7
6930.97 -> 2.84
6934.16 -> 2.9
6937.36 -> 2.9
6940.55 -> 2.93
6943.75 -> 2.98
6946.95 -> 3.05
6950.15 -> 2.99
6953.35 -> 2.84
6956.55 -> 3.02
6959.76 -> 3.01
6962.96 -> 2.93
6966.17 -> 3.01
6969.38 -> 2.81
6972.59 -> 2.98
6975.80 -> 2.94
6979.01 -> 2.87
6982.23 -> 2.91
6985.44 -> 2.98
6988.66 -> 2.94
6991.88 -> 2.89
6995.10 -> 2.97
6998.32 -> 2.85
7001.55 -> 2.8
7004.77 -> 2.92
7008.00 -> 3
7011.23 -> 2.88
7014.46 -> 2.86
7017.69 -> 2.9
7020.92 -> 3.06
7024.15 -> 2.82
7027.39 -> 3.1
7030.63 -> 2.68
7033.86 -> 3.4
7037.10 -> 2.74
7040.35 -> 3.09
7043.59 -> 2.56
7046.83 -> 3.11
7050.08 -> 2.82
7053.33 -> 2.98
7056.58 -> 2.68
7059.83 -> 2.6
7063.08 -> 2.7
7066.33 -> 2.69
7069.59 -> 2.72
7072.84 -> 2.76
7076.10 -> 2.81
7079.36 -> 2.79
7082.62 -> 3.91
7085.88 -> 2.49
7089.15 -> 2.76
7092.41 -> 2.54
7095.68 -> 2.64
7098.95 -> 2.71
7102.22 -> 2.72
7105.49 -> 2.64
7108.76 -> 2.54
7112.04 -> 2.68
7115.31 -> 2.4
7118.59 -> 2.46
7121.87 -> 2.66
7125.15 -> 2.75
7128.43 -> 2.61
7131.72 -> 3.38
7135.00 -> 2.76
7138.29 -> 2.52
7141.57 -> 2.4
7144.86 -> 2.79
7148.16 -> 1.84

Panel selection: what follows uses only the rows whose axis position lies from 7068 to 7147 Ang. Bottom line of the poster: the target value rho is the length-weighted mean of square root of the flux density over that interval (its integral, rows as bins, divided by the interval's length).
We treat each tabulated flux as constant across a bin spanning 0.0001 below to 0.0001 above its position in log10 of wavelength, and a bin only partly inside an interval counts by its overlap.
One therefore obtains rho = 1.65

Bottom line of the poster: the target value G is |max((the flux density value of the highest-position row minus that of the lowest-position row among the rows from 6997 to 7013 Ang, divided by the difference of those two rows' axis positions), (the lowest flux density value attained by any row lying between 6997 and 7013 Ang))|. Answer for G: 2.80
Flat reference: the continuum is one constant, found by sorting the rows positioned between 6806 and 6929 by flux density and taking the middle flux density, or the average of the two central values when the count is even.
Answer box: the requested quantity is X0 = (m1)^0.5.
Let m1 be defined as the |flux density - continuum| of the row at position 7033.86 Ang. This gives 0.71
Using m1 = 0.51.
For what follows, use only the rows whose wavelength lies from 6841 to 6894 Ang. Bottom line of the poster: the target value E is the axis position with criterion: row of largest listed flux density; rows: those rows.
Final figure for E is 6851.63 Ang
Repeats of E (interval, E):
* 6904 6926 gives 6905.48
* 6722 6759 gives 6726.58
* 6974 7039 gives 7033.86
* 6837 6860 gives 6851.63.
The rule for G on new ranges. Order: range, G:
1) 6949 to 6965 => 2.84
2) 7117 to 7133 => 2.46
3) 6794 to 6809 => 2.77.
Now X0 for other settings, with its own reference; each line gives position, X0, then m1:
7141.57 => 0.70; 0.49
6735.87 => 0.35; 0.12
